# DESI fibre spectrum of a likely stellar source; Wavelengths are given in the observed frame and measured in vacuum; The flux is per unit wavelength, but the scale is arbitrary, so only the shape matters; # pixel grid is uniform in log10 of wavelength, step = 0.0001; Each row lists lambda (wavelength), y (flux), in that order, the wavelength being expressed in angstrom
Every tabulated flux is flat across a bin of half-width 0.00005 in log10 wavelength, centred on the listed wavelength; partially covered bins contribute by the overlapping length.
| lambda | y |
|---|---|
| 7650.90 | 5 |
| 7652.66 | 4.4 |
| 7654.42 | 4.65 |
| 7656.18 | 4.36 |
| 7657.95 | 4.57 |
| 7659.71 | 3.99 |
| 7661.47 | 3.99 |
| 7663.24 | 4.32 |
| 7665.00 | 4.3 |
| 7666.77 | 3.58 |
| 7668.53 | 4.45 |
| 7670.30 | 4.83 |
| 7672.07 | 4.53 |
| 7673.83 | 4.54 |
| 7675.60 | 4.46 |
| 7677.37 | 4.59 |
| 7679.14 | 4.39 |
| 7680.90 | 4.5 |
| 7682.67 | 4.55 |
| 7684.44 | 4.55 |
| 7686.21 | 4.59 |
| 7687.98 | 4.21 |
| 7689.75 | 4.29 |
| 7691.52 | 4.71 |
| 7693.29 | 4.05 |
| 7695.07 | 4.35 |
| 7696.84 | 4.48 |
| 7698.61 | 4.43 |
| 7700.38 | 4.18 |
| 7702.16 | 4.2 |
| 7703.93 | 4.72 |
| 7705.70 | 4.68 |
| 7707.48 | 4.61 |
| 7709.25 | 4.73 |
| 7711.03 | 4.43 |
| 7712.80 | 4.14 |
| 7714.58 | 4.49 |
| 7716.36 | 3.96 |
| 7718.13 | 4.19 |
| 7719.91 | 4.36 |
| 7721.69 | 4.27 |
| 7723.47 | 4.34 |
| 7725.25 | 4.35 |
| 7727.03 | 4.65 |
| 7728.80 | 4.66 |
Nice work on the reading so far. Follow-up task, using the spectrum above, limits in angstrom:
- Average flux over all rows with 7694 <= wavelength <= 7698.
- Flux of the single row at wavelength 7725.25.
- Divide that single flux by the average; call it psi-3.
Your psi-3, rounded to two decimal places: 0.99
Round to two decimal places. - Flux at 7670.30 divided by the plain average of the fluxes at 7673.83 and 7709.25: 1.04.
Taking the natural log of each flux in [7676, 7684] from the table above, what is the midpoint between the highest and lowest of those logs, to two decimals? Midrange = 1.50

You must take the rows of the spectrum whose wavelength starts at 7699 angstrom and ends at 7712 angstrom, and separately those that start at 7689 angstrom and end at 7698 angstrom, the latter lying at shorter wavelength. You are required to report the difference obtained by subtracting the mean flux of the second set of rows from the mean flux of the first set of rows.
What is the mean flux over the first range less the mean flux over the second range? 0.13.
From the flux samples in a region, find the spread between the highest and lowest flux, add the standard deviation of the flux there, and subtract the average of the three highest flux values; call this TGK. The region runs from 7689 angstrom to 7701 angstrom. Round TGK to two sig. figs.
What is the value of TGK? -3.7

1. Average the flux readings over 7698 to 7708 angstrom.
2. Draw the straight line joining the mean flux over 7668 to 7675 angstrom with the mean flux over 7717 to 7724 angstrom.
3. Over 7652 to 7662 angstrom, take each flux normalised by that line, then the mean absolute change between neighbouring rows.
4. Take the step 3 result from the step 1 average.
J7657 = 4.41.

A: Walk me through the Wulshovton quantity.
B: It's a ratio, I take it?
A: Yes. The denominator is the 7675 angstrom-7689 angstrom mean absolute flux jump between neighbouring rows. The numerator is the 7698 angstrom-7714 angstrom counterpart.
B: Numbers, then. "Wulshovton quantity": 1.55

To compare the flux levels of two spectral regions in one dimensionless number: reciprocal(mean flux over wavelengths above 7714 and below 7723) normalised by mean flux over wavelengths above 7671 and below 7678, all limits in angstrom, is 0.0519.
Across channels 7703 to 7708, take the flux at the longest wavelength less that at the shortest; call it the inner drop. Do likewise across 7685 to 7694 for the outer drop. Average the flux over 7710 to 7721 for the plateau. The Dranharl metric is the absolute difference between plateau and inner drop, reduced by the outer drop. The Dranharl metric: 4.9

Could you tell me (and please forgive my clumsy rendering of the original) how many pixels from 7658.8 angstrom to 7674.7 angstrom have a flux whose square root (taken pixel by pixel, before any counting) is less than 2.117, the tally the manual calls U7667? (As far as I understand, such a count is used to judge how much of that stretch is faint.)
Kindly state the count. 6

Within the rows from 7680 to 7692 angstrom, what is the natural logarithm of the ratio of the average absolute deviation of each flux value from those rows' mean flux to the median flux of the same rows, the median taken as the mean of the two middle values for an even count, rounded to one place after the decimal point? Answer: -3.5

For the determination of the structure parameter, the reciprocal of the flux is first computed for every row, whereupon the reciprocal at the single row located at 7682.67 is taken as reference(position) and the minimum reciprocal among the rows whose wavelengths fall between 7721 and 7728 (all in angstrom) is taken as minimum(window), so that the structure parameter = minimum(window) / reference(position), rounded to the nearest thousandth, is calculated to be 0.978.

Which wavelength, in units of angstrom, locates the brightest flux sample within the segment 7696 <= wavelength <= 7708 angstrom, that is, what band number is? 7703.93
